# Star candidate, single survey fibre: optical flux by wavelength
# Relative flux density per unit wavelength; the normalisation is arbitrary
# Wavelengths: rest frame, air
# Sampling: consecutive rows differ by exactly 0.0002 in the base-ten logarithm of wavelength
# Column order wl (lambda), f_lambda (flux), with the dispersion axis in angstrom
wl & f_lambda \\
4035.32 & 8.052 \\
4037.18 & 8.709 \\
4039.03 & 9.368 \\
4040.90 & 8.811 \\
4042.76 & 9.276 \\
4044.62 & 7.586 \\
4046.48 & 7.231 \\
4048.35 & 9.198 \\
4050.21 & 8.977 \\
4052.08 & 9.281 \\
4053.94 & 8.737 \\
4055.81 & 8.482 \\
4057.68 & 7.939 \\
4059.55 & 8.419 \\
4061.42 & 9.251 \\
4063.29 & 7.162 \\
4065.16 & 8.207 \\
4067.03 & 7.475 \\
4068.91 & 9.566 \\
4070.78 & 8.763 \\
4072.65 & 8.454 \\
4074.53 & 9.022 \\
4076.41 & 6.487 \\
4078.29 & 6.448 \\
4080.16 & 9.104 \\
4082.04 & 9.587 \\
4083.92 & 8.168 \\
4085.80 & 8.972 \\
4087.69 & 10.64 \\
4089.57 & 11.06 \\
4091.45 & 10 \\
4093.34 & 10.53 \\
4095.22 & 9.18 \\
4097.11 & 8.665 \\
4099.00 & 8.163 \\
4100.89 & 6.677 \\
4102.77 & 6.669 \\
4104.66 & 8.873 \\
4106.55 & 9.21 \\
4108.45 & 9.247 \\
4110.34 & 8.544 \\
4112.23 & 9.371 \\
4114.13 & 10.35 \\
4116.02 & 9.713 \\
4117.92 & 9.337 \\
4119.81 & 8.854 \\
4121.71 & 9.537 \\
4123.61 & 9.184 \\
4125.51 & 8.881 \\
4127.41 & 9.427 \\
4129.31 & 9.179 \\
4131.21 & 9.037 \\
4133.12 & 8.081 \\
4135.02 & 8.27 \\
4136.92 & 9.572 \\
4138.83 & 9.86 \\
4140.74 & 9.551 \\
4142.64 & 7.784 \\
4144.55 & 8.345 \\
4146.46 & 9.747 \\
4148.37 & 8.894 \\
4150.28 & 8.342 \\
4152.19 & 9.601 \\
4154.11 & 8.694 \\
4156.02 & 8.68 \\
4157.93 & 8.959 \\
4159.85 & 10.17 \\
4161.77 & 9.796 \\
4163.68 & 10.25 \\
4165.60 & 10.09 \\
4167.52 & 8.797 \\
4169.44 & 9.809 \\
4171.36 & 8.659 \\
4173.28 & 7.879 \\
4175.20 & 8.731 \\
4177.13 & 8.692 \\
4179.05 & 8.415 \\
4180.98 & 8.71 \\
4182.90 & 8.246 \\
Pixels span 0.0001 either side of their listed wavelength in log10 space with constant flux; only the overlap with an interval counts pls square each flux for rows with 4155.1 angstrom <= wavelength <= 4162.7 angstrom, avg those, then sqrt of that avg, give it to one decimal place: 9.4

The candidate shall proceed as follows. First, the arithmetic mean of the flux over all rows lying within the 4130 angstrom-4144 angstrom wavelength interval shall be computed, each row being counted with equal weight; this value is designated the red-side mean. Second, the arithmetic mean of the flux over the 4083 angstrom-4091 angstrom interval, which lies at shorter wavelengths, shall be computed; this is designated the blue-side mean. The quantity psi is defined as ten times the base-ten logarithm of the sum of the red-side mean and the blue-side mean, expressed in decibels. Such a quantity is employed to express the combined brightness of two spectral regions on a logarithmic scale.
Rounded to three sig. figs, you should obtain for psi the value 12.7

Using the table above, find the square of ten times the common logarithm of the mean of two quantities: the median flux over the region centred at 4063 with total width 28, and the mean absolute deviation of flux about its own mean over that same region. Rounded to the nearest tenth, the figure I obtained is 43.4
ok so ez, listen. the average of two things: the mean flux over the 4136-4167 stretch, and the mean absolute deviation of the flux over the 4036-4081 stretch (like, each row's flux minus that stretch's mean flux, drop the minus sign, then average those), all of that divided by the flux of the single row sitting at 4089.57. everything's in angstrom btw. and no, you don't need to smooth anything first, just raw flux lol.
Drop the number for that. 0.452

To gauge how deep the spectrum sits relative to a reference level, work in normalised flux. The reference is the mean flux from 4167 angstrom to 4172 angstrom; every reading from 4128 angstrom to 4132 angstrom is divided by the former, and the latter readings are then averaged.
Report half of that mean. 0.50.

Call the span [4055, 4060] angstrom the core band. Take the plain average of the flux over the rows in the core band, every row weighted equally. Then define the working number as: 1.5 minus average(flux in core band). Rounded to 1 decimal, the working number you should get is -6.8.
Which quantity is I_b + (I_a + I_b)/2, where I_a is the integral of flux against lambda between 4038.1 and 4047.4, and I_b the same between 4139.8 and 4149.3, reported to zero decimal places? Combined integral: 166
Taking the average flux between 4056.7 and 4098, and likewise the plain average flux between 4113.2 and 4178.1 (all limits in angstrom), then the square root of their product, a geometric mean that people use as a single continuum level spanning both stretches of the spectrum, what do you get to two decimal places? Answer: 8.96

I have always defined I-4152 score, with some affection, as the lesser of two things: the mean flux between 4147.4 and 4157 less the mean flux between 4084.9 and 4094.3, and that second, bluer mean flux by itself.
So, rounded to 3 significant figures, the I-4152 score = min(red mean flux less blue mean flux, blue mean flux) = -1.40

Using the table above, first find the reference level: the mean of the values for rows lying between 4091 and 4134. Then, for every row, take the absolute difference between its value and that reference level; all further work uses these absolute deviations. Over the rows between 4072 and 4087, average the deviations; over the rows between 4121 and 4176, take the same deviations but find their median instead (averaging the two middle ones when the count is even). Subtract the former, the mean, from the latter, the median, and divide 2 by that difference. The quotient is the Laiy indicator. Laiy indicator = -6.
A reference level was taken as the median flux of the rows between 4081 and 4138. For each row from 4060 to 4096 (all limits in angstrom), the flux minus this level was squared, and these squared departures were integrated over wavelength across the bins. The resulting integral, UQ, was 62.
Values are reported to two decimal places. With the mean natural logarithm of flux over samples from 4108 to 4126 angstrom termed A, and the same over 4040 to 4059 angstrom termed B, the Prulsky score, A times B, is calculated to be 4.78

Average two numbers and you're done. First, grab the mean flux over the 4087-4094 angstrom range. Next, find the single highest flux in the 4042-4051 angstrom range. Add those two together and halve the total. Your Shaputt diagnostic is 9.92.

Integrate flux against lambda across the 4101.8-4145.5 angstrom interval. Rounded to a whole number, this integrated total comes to 393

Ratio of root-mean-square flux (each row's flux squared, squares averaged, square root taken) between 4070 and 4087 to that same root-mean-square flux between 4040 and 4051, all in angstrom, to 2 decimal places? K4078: 0.98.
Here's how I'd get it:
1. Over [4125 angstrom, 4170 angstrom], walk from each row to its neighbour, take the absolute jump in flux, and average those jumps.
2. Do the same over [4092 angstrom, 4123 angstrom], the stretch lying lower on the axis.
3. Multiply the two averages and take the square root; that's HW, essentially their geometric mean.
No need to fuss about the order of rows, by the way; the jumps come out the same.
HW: 0.72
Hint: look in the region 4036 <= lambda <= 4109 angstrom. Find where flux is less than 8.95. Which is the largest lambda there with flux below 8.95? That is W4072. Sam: 4104.66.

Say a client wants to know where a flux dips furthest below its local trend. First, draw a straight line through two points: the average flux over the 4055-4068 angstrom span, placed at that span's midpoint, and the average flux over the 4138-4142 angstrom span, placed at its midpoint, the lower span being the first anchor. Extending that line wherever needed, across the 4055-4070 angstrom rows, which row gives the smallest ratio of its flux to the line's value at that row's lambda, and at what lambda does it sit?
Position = 4063.29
